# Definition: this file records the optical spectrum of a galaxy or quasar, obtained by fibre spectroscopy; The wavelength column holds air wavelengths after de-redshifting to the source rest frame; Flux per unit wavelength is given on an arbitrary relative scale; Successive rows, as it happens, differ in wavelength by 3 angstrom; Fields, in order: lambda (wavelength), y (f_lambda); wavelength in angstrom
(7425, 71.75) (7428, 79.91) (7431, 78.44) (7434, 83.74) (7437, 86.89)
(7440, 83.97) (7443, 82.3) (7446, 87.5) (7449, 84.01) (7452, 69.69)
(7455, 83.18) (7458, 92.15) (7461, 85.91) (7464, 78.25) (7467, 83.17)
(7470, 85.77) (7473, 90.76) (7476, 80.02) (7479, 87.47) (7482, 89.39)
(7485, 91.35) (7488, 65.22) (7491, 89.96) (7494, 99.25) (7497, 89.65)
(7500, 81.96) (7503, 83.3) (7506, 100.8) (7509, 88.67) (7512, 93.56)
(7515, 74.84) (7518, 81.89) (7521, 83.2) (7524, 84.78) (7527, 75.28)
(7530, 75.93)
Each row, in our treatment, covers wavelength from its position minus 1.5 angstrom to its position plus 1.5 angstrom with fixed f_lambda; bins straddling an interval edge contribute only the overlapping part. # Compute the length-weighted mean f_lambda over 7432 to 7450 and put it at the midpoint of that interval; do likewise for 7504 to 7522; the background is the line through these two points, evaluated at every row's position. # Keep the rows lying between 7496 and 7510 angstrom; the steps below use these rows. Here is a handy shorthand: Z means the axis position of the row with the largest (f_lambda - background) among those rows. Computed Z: 7506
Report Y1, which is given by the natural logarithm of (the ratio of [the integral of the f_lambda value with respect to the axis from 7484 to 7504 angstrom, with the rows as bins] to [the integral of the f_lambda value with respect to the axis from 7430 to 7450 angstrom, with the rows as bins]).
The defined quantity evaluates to 0.02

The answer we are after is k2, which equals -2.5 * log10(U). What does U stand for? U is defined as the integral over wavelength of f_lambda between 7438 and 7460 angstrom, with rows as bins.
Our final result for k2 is -8.16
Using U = 1835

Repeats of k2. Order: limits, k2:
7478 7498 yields -8.11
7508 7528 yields -8.05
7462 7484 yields -8.18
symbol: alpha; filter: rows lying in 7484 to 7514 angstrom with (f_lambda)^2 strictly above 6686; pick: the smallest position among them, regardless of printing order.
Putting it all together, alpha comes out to 7485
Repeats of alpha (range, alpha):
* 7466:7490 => 7467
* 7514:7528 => 7518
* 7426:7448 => 7434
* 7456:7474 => 7458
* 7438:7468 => 7440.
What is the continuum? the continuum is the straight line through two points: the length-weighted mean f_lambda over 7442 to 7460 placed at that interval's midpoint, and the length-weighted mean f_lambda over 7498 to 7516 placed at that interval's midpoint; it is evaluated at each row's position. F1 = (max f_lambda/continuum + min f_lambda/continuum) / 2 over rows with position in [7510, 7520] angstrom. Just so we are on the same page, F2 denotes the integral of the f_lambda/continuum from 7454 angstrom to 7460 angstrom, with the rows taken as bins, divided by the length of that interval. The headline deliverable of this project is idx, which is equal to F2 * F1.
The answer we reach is 1.00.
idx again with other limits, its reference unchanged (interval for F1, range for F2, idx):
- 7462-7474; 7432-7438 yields 1.03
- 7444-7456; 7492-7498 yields 1.03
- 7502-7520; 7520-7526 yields 0.94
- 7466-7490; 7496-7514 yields 0.93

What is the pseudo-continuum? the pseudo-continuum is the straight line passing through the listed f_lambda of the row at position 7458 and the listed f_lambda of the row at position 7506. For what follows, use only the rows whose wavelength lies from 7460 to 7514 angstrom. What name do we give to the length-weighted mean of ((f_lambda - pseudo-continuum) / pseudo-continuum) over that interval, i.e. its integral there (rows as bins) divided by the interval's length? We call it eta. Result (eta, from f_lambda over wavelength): -0.108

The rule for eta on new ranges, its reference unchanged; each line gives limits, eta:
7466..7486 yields -0.090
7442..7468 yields -0.095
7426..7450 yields -0.062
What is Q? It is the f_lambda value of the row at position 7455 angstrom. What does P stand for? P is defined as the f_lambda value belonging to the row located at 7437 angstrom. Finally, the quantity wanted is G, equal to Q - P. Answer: -4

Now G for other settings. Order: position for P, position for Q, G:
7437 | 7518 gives -5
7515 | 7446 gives 13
